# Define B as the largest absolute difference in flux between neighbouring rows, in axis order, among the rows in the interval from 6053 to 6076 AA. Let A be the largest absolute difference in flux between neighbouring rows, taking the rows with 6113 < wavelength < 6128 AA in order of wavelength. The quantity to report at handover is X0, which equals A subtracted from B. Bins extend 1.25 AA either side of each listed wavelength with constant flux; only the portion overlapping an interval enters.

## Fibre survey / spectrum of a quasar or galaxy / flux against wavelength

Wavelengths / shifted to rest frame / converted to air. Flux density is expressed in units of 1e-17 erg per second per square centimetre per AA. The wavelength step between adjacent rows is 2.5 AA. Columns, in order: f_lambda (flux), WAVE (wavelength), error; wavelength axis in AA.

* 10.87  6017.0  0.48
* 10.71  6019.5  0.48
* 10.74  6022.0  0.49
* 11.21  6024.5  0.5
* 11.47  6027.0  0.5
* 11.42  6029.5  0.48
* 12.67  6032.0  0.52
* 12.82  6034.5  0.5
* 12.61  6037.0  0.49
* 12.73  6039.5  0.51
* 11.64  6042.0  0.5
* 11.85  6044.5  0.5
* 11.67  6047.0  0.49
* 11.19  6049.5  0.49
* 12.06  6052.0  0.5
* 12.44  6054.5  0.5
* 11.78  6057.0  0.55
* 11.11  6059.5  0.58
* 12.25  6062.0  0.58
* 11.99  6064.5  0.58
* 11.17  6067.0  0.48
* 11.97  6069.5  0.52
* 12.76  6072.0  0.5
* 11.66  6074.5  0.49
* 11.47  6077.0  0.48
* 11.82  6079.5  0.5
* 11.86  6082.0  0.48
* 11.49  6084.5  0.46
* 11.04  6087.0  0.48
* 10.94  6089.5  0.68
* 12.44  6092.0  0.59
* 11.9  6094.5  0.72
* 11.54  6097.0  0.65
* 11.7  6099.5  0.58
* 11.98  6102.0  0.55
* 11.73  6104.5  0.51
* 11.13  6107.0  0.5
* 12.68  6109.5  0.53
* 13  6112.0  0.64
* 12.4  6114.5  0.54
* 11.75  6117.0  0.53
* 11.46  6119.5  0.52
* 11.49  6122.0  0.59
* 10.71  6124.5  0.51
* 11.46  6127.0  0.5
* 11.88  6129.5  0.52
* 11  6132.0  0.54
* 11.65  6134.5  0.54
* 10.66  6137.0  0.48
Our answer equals 0.4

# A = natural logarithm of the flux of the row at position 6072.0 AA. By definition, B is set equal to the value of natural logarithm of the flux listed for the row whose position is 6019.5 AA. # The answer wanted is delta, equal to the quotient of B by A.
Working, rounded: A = 2.55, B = 2.37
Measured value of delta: 0.93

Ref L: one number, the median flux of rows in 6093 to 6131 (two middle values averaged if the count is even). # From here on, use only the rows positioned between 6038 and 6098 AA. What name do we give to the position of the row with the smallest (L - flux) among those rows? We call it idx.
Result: 6072.0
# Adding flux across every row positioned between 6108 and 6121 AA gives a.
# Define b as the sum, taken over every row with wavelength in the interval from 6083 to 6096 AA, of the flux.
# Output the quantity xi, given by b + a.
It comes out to 119.1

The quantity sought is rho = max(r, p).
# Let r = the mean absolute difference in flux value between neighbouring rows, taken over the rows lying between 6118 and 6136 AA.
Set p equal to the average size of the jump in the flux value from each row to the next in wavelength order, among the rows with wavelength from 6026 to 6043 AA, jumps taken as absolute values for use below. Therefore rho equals 0.585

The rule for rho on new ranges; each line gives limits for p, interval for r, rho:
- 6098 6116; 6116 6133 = 0.600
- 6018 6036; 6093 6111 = 0.533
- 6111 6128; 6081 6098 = 0.553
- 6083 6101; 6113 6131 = 0.518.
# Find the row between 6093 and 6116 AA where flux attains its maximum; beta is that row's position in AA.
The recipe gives 6112.0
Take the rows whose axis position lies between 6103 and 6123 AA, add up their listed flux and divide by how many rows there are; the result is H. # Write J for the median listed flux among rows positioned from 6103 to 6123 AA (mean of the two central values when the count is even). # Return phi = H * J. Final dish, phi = 140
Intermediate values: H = 12.0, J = 11.7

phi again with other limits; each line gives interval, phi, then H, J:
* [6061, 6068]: 142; 11.8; 12.0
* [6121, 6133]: 130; 11.3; 11.5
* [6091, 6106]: 140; 11.9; 11.8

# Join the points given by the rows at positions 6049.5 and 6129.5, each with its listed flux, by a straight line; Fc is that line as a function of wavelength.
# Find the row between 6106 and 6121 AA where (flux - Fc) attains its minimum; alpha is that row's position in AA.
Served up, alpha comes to 6107.0 AA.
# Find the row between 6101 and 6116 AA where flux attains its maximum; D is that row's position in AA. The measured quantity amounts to 6112.0 AA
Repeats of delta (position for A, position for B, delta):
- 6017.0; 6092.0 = 1.06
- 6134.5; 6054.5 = 1.03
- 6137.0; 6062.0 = 1.06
